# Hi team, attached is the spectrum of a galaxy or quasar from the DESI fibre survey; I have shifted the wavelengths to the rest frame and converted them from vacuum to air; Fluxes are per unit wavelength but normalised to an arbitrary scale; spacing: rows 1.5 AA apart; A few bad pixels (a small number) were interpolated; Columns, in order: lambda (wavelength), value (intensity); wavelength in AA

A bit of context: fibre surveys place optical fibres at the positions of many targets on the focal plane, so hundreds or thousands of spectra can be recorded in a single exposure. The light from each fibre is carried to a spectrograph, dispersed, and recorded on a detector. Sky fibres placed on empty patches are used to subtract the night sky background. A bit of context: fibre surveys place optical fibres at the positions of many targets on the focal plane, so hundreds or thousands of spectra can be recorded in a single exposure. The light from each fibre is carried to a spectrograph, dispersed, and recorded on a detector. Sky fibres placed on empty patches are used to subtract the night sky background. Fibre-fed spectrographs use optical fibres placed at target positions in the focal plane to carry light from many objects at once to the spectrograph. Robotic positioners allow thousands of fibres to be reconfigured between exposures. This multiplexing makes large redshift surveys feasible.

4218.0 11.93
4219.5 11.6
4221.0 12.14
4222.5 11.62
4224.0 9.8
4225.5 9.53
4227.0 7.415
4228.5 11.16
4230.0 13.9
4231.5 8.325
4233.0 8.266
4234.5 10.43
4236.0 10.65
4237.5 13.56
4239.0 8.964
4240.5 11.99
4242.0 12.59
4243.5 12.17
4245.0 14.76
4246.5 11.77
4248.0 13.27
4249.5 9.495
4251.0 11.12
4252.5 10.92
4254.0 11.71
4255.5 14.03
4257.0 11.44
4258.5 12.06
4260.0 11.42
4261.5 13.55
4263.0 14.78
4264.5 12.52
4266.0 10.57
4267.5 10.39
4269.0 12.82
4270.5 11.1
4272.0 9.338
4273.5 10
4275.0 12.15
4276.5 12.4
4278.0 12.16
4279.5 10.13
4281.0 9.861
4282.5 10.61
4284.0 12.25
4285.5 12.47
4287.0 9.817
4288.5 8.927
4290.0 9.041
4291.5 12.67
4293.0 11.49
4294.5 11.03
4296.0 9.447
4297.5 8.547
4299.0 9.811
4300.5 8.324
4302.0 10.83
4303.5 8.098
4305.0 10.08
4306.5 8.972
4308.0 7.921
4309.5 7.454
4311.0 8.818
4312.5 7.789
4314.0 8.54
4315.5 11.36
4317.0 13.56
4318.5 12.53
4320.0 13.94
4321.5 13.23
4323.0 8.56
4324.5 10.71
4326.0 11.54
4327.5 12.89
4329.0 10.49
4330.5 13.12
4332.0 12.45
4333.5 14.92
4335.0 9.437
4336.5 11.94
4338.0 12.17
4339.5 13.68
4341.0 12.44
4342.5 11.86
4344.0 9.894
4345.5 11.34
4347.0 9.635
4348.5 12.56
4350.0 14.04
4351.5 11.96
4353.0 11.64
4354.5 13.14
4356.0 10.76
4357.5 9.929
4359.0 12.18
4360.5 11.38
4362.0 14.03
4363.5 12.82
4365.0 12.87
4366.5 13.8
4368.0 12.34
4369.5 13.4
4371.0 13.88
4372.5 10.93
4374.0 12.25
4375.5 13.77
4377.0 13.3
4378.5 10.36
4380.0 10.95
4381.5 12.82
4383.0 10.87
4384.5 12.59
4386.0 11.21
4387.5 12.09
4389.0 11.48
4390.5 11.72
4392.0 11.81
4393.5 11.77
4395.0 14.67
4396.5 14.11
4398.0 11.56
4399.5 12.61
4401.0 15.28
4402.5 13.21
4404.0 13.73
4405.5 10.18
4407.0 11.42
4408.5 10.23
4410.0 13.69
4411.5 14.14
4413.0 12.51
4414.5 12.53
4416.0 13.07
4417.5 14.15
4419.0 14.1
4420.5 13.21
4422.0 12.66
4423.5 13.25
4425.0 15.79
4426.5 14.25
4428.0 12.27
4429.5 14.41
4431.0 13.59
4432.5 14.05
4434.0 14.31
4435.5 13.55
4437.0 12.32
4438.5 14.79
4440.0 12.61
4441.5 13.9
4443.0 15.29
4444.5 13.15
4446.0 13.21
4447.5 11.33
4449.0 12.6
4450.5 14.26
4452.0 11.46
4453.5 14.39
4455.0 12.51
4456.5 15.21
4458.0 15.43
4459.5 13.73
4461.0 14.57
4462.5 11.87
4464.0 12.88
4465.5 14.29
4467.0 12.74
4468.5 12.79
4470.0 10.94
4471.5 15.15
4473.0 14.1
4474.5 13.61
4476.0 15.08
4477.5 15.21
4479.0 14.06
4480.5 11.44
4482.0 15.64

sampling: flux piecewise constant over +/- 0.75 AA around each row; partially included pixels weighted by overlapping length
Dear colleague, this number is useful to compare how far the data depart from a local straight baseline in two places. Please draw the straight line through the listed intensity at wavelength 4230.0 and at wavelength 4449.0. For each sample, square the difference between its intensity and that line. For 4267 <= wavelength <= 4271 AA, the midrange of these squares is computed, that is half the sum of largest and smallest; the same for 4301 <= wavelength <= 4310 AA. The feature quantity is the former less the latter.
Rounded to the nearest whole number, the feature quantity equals -16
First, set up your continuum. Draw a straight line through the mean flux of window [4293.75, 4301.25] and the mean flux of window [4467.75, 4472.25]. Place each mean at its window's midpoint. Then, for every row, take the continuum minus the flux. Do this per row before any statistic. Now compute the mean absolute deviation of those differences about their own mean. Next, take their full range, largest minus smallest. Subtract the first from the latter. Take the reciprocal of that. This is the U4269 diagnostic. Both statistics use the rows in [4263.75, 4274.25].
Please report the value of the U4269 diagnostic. 0.40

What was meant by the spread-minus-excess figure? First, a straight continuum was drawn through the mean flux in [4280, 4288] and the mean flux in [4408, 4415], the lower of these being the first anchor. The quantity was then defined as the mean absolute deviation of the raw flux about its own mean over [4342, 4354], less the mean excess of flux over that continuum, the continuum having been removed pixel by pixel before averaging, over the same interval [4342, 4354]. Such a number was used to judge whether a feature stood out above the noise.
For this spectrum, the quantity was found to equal 1.2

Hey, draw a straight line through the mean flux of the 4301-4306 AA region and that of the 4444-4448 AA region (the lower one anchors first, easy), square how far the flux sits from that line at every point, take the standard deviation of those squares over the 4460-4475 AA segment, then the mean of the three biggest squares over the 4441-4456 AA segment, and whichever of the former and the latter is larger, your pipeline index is 4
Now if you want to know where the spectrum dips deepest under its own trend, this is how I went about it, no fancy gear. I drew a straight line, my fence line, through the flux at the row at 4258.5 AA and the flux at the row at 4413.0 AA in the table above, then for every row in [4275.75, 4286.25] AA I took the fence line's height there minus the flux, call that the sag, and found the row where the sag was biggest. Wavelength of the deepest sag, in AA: 4281.0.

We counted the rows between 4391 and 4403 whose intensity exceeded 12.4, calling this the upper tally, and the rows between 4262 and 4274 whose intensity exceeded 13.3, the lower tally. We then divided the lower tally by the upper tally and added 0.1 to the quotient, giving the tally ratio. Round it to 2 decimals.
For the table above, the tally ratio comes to 0.30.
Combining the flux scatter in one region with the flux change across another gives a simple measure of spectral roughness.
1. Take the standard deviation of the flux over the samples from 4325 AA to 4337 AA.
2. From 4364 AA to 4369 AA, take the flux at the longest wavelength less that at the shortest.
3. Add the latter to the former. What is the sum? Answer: 1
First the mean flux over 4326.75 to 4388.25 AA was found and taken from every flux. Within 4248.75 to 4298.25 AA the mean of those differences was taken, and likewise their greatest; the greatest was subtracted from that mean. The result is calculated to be -3.6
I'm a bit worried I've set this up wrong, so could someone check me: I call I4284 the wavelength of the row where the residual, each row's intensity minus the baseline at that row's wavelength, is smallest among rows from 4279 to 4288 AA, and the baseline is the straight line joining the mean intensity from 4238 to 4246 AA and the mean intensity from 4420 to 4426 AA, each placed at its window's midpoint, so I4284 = 4287.0 AA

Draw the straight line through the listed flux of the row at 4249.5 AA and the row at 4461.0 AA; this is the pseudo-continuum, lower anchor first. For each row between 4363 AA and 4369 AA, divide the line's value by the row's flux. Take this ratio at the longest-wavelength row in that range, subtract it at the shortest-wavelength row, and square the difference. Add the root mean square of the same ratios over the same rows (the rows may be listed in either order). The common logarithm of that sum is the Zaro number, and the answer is -0.021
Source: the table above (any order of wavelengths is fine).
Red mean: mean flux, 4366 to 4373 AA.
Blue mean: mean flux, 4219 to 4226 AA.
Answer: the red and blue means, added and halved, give 11.9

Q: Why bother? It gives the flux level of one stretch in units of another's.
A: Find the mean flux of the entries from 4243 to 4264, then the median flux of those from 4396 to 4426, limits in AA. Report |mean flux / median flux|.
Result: 0.93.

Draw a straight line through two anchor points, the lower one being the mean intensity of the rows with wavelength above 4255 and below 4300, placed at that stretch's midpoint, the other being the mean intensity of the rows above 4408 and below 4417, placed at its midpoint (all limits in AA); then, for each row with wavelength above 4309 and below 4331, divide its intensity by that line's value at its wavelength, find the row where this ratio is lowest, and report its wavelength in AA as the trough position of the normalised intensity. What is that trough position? 4309.5 AA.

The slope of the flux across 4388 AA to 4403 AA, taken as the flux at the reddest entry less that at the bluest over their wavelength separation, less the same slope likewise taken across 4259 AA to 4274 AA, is 0.23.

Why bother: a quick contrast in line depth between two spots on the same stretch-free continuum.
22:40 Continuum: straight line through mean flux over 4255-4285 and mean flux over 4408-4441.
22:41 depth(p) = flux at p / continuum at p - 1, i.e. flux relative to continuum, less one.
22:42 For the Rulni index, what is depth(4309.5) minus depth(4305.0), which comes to -0.22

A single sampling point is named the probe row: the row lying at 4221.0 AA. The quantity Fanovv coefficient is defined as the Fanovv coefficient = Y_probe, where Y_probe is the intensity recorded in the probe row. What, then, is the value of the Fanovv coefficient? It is 12.14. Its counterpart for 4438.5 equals 14.79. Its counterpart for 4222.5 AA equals 11.62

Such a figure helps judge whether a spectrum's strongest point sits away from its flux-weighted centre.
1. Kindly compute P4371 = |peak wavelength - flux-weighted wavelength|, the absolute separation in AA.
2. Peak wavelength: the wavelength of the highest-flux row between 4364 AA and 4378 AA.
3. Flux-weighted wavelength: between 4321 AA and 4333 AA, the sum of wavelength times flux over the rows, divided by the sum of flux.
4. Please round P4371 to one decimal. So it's 44.1 AA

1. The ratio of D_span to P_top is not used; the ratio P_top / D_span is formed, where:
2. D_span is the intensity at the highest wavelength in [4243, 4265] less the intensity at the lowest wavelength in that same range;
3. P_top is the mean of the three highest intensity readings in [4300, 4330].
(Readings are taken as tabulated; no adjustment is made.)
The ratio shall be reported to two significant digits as 39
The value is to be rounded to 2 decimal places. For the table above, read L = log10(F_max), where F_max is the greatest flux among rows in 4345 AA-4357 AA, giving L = 1.15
